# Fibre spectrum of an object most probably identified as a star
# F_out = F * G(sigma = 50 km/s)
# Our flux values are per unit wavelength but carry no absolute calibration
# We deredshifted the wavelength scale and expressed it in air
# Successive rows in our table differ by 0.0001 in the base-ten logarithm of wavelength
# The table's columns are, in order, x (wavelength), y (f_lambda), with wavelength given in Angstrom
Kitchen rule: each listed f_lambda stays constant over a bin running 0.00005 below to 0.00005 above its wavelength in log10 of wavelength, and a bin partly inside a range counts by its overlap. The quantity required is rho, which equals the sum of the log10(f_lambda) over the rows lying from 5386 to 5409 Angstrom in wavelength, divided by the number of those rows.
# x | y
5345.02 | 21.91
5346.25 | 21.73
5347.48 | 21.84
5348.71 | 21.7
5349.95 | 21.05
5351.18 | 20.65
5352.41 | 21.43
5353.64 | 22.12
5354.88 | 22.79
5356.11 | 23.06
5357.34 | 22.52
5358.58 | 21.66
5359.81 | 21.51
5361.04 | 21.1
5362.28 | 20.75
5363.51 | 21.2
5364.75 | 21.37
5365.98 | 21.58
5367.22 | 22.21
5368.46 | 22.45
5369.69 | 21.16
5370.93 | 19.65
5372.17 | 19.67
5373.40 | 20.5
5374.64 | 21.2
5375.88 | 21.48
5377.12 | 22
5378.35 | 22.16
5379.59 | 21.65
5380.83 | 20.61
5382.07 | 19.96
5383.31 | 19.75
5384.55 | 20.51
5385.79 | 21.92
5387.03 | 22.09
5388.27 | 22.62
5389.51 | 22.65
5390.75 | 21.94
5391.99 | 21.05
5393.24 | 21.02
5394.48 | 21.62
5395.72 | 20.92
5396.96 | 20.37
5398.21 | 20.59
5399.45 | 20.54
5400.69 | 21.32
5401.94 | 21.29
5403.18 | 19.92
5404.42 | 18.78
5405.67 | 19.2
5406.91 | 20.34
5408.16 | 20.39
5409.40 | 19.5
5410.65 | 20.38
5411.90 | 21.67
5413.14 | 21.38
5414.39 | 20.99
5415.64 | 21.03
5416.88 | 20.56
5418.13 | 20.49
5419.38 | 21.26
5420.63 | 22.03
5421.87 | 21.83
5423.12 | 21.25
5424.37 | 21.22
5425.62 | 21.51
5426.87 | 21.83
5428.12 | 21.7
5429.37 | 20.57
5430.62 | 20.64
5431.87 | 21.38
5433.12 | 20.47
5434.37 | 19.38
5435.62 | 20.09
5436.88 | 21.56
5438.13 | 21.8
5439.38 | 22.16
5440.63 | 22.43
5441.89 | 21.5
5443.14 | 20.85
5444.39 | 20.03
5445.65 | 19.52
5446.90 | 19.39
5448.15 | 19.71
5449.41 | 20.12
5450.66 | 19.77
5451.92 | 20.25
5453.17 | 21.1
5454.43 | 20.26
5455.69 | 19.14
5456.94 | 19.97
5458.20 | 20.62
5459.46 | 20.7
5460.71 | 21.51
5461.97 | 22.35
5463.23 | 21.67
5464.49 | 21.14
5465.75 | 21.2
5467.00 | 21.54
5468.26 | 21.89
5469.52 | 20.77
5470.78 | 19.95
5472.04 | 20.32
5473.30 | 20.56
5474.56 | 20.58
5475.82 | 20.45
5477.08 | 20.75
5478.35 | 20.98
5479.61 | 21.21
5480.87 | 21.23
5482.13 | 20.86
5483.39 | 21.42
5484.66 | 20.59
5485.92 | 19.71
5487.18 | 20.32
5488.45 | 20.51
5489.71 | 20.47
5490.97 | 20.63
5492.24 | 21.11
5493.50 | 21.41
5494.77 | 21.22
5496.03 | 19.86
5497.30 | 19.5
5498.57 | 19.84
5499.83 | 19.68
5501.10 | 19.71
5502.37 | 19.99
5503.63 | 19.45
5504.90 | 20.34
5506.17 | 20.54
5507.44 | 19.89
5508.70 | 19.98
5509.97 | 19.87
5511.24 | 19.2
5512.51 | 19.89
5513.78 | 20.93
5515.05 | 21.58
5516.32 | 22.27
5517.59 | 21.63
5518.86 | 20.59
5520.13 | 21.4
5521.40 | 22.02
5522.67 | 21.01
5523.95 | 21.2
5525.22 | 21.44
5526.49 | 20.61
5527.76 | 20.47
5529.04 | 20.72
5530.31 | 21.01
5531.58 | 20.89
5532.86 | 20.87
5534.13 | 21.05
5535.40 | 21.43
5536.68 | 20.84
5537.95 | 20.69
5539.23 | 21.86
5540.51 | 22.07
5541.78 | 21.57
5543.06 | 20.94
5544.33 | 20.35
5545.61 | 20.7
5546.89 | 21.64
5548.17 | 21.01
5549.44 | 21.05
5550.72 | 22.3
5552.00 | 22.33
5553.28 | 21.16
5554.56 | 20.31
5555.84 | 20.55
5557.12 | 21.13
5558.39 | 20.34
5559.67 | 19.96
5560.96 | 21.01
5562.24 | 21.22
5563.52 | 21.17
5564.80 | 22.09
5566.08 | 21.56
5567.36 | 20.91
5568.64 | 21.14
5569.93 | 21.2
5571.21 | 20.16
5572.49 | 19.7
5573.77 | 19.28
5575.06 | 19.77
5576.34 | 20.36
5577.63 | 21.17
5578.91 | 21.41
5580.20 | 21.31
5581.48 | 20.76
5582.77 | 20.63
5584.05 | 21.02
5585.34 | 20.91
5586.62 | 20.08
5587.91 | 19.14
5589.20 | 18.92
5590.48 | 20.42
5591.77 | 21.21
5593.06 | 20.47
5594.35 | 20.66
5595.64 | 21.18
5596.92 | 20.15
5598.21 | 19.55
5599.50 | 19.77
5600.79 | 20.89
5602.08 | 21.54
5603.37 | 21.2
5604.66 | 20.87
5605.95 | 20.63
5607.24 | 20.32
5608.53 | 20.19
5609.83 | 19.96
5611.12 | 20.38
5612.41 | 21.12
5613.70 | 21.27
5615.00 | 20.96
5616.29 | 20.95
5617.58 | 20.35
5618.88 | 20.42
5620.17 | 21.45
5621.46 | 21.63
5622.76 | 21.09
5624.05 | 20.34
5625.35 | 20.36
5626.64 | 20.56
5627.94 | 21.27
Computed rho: 1.32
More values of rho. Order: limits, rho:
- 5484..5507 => 1.31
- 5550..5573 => 1.32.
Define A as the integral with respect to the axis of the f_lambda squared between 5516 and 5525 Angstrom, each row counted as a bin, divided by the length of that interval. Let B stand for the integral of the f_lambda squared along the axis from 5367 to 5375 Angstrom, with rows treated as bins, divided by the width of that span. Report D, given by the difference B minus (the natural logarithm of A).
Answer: 432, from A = 459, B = 438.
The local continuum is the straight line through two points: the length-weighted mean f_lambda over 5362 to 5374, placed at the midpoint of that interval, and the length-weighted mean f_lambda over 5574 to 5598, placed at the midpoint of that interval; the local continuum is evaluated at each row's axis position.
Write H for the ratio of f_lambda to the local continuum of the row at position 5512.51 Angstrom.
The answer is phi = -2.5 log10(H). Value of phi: 0.04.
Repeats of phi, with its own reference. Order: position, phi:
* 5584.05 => -0.03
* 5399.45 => 0.02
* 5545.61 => -0.01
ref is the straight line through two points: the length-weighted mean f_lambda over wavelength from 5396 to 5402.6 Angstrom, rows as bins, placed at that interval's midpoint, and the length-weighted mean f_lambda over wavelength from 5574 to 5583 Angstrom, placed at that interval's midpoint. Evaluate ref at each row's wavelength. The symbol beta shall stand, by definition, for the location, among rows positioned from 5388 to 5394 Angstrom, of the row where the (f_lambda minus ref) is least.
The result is 5393.24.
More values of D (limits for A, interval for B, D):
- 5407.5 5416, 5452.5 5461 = 412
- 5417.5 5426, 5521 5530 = 437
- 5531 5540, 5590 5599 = 415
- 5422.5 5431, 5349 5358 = 475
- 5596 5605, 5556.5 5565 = 433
